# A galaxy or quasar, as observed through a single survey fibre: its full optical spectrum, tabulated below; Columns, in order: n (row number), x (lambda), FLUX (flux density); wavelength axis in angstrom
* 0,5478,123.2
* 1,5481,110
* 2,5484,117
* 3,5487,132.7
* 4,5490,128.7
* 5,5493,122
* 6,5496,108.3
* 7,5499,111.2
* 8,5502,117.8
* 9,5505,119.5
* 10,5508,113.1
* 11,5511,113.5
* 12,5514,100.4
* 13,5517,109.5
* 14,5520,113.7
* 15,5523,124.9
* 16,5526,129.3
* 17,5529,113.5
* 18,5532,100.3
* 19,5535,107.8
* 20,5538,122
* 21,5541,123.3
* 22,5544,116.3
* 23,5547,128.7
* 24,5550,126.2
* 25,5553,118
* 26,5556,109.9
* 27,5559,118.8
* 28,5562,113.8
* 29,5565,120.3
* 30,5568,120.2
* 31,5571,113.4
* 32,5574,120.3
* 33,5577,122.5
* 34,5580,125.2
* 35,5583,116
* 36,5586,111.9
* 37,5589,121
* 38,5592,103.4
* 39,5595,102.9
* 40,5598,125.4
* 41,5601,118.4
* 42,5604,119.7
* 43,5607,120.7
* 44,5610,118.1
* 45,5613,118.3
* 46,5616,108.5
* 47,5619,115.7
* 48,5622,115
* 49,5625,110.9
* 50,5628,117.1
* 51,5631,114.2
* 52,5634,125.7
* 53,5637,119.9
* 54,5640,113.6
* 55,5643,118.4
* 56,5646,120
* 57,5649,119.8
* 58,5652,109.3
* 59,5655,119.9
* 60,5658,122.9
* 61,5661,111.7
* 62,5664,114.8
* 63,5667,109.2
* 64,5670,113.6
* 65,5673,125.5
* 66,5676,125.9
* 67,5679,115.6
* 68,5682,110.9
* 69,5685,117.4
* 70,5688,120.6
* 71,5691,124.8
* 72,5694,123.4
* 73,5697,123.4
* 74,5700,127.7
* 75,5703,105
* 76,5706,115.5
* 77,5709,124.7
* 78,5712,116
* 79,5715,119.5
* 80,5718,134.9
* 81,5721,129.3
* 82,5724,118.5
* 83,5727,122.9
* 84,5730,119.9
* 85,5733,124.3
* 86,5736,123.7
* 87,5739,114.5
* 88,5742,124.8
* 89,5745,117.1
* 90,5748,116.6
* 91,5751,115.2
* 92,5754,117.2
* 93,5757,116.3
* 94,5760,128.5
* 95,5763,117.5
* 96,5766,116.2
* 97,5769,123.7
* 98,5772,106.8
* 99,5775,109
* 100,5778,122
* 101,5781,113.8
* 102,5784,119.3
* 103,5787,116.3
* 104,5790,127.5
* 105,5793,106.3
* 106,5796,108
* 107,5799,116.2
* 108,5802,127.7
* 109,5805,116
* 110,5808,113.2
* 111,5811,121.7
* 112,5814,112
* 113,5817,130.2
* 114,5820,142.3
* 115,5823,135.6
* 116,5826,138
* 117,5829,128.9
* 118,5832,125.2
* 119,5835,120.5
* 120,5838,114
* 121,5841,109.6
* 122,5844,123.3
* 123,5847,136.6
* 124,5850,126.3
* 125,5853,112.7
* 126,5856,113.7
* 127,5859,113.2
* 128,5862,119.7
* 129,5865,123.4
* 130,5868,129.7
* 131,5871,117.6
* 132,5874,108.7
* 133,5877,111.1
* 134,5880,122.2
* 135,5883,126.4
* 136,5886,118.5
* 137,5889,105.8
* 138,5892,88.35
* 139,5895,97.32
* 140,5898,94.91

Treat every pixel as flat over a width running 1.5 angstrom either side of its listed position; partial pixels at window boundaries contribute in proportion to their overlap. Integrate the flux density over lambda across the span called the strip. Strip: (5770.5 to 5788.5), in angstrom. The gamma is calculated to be 2062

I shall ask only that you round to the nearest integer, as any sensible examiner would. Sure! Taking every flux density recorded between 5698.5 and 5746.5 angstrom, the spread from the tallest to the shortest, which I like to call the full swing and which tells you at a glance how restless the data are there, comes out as 30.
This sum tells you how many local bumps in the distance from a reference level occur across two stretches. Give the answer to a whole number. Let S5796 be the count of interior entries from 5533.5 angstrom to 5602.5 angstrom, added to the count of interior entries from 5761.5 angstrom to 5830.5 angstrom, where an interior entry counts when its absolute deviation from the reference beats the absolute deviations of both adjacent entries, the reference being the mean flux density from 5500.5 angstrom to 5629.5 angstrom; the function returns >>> 13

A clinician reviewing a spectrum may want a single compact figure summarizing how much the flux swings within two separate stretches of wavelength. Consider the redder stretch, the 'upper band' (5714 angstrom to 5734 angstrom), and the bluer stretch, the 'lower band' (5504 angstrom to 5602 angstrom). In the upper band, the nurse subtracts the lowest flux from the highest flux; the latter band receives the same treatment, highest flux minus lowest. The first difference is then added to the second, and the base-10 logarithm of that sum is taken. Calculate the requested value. 1.66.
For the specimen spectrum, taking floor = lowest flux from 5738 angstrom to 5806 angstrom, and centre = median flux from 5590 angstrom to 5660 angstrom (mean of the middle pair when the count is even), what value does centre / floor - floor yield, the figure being -105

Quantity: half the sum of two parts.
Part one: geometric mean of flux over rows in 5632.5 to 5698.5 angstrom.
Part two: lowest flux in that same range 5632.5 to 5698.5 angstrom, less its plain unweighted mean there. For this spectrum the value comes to 54.5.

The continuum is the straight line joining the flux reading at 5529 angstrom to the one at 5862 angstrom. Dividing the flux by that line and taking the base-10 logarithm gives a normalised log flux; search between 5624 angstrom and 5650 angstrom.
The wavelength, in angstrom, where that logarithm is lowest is 5625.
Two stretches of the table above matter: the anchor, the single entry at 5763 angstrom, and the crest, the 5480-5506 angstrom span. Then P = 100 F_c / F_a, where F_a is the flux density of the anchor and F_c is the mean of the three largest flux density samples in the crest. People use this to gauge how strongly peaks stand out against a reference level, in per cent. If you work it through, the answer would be 109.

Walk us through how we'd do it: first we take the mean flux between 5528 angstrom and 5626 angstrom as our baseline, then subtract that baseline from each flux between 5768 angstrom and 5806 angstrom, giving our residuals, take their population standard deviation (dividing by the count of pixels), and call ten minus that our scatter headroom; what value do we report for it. 2.8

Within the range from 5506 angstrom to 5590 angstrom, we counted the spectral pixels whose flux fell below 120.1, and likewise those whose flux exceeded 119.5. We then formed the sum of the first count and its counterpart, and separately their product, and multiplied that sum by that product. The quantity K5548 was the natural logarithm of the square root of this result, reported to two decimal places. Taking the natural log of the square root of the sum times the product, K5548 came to 4.29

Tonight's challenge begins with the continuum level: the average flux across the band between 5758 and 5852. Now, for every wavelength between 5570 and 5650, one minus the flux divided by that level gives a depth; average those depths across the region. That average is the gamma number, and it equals 0.034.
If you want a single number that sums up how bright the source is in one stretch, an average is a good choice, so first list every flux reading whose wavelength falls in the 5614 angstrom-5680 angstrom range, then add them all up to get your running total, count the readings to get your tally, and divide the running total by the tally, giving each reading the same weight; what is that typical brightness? 117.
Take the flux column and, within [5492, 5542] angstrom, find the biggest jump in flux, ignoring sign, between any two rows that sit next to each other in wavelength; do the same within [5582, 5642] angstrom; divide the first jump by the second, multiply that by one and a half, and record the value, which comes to 1.1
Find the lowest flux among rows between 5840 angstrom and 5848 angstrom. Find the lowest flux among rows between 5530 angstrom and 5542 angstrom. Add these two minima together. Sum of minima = 210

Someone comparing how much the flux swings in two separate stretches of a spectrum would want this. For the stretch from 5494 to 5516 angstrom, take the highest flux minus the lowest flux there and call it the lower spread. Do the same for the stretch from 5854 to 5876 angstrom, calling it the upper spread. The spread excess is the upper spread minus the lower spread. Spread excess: 2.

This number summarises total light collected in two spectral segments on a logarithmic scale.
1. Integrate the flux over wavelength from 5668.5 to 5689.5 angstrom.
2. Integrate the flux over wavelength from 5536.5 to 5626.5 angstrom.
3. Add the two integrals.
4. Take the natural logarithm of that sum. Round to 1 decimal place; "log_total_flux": 9.5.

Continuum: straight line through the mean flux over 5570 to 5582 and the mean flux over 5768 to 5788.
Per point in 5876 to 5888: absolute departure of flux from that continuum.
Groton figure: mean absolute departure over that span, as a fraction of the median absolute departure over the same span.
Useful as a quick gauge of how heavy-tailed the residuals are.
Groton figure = 1.1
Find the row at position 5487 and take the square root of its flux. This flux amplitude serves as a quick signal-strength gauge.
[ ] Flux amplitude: 11.5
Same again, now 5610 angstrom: 10.9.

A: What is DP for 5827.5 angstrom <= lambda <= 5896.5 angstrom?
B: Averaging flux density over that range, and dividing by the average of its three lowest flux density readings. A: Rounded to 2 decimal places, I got 1.21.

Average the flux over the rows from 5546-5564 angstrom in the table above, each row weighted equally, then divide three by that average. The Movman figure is 0.0252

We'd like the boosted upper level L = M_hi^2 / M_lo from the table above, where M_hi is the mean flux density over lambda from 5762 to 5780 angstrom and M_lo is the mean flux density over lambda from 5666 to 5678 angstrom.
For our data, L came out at 113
